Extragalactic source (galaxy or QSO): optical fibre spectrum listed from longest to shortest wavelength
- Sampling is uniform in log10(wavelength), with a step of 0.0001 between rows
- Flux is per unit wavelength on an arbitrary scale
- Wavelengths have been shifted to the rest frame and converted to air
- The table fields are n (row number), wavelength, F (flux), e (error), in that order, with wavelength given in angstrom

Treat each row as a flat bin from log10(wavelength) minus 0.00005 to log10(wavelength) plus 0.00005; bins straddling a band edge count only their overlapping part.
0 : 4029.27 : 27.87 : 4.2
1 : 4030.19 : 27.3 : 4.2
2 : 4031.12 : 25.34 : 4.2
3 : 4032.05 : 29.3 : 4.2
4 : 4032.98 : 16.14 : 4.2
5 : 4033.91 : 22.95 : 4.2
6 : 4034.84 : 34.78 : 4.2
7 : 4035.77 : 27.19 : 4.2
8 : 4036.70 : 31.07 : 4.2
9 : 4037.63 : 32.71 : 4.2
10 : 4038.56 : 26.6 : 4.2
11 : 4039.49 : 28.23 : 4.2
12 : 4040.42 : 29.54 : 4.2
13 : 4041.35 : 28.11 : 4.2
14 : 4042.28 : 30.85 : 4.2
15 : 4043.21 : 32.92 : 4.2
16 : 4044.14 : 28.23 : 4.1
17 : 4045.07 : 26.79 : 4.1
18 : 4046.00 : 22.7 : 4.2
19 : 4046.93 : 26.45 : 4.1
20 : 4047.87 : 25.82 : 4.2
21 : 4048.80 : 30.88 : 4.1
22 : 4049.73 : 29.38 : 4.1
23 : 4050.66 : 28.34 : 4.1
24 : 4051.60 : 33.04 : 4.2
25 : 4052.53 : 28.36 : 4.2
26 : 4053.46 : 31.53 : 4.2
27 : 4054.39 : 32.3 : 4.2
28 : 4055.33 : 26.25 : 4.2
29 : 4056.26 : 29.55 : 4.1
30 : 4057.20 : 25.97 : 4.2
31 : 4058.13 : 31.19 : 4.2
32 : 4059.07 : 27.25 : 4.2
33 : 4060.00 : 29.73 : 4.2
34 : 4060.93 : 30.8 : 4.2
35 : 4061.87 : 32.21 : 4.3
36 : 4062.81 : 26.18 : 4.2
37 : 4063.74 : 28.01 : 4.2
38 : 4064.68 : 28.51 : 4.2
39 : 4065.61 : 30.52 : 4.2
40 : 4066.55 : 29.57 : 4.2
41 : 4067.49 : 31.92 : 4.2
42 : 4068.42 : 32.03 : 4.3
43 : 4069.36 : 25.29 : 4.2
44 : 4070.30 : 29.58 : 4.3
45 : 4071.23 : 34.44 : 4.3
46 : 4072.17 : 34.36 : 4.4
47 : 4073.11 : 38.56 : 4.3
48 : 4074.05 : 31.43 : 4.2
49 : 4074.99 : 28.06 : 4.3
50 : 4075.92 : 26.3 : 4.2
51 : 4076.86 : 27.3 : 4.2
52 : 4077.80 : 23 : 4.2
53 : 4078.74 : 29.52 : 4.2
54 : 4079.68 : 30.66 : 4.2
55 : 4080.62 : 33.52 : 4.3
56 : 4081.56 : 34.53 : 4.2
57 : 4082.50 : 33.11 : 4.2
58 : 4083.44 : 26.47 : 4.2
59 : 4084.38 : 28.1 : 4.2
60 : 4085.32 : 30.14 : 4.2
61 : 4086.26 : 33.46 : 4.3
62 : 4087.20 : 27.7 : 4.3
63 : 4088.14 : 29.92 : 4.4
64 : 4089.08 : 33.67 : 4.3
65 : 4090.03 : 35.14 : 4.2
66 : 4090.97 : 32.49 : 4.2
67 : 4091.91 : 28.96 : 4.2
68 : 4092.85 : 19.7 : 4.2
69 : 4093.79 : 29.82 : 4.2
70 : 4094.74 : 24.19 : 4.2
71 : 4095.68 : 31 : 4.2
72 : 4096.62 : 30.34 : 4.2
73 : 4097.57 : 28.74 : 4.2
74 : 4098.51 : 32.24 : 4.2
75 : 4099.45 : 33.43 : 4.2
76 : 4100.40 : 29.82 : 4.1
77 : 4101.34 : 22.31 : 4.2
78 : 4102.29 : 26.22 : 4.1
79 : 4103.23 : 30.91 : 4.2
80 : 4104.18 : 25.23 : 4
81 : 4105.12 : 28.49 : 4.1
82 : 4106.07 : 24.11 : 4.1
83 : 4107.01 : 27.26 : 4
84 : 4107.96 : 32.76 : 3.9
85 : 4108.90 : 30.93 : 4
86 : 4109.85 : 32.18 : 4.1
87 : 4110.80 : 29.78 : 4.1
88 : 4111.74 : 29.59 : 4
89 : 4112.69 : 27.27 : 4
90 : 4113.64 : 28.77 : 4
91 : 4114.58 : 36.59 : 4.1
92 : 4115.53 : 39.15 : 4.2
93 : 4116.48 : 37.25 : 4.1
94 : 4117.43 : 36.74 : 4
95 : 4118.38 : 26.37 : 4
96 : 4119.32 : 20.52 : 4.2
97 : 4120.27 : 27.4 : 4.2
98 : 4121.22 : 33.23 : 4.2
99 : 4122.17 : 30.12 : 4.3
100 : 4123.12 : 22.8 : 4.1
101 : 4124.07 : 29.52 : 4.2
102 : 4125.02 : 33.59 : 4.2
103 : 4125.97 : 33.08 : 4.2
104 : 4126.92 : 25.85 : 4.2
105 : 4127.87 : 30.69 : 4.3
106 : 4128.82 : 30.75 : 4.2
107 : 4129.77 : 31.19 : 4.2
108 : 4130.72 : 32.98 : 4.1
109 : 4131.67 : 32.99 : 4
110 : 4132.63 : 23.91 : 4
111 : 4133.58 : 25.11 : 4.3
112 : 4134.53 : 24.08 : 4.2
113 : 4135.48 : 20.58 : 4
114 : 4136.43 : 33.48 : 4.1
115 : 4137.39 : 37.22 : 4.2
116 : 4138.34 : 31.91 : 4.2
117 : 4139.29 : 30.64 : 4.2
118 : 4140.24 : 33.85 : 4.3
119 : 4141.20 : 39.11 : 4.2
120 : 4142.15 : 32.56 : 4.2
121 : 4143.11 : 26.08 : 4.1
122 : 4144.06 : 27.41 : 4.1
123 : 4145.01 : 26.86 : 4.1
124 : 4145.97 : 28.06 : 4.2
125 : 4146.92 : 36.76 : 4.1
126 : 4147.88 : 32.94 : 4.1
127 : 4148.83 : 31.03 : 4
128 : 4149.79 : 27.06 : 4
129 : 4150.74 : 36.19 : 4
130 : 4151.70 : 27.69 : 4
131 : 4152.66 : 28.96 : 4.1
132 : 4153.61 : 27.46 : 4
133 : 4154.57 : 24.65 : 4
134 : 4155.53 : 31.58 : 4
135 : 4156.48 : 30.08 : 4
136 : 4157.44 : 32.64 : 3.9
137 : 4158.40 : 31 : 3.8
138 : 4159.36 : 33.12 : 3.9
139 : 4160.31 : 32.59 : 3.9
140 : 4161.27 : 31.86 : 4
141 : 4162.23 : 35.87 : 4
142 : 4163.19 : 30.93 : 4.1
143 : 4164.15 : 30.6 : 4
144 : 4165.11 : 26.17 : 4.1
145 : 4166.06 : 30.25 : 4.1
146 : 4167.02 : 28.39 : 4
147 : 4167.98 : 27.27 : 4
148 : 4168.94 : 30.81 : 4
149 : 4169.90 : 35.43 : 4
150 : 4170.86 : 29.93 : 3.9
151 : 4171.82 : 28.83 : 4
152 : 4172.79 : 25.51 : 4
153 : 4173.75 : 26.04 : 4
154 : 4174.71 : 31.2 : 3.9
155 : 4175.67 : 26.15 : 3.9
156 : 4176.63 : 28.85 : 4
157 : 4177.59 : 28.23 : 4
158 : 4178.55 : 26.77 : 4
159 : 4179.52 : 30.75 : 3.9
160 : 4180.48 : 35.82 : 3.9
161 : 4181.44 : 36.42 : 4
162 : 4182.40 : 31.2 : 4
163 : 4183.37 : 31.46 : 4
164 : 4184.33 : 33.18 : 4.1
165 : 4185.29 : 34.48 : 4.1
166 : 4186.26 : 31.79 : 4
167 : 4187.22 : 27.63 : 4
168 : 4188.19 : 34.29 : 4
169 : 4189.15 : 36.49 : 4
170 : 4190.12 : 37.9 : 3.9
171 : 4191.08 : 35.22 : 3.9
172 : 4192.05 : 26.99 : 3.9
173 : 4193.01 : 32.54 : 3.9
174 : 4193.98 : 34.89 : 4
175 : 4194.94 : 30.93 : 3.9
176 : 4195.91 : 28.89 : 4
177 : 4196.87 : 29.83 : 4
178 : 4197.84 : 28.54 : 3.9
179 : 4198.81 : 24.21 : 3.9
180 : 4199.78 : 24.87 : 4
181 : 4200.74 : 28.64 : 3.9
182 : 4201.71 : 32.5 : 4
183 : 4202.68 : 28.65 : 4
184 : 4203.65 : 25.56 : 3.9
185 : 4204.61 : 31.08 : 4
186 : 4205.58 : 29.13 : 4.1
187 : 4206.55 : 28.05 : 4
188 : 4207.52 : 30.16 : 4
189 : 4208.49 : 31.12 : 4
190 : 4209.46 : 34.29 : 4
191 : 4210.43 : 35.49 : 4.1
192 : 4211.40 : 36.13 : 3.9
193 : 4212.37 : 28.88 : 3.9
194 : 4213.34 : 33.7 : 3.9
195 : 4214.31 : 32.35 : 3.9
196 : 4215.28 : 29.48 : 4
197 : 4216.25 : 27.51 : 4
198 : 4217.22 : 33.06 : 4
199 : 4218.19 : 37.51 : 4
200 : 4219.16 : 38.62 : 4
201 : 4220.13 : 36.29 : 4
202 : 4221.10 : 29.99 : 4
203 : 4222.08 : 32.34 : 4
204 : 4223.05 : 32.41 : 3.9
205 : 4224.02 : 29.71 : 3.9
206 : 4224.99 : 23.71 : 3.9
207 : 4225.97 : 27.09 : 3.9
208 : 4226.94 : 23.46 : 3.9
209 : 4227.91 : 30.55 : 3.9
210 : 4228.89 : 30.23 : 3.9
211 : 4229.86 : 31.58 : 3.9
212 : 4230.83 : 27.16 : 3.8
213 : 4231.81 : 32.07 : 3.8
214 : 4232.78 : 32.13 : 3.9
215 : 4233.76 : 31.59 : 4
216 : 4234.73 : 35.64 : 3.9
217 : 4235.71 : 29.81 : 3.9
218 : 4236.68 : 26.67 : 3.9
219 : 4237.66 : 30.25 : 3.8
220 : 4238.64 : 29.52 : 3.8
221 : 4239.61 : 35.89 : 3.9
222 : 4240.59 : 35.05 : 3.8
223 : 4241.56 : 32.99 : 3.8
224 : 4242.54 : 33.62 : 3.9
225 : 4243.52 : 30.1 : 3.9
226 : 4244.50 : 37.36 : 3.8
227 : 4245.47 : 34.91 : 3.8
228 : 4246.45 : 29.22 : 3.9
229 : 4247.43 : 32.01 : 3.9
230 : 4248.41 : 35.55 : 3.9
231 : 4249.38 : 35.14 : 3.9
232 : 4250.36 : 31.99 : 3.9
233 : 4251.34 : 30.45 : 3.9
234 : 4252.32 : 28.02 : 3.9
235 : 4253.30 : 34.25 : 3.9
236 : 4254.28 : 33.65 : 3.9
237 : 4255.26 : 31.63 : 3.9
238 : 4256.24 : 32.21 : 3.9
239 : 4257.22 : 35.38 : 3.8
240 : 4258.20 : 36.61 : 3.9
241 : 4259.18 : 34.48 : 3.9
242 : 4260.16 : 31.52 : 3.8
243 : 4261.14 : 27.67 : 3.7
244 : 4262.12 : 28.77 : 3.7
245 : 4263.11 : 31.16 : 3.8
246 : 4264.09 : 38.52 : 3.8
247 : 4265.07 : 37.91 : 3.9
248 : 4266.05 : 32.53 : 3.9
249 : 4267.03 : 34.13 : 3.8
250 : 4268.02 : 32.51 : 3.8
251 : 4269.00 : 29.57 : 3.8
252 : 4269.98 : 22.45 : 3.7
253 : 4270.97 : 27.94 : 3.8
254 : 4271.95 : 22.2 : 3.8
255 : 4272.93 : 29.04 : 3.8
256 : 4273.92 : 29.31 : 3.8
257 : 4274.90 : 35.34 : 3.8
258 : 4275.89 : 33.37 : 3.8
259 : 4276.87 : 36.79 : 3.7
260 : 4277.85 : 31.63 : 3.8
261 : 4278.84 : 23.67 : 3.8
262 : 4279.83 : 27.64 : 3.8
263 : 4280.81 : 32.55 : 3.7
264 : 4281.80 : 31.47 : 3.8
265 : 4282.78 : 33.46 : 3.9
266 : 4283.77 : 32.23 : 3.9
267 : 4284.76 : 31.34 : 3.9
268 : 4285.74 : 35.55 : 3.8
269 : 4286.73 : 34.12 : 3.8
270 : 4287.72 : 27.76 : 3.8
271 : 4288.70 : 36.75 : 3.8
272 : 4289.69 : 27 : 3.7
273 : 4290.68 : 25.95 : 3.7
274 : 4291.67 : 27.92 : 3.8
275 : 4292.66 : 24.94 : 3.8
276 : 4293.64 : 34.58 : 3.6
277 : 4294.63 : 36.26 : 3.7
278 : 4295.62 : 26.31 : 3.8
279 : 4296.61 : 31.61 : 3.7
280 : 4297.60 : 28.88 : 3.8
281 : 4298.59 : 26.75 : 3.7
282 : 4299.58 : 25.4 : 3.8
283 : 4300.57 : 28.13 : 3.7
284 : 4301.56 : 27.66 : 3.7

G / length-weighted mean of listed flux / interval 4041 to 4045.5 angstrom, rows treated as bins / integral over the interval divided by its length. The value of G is 29.5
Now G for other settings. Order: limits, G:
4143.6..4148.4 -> 30.4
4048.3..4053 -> 30.0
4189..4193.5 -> 33.6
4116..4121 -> 29.8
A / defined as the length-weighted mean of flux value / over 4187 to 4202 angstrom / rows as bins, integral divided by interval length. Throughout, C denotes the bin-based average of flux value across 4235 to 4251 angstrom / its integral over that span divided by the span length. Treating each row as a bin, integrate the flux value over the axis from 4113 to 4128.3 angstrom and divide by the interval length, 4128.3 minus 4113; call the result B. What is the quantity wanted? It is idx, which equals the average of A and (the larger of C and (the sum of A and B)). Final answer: 46.3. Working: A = 30.9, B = 30.7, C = 32.5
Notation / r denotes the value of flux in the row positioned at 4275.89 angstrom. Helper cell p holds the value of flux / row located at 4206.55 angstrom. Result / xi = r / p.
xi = 1.19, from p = 28.05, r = 33.37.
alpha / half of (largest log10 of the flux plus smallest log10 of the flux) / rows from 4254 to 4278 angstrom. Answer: 1.47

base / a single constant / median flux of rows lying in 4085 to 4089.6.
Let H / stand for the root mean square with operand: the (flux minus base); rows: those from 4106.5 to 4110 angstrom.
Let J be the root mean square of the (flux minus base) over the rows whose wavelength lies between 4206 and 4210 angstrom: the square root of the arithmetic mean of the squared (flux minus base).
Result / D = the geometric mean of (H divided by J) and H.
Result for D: 1.4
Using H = 2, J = 2.4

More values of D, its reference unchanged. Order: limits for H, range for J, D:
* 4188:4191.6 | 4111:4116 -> 2.6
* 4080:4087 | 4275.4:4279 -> 1.4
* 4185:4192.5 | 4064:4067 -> 4.7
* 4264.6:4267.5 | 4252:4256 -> 3.0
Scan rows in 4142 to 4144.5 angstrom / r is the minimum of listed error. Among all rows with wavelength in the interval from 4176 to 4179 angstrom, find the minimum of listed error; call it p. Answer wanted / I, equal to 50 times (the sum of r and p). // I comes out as 405.0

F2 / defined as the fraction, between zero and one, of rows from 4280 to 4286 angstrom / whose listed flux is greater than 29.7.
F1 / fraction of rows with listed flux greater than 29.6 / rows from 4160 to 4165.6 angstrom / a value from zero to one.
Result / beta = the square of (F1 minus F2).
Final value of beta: 0.028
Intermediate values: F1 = 0.83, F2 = 1.00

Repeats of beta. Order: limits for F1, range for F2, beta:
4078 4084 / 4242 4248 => 0.028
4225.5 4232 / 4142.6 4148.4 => 0.057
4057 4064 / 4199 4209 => 0.010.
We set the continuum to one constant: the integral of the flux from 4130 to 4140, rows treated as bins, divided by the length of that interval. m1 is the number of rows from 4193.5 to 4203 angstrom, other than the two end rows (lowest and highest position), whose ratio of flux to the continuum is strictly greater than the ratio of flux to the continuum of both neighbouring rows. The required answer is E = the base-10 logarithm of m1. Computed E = 0.3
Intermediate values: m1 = 2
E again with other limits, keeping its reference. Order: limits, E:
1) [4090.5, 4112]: 0.8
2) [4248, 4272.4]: 0.7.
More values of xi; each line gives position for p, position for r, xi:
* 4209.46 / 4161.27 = 0.93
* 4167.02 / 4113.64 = 1.01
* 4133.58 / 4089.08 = 1.34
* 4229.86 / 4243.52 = 0.95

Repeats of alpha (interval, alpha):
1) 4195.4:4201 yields 1.43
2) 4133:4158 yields 1.45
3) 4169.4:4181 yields 1.48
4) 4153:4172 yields 1.47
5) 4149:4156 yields 1.48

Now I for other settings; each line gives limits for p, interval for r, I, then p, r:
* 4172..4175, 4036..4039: 405.0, 3.90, 4.20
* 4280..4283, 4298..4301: 370.0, 3.70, 3.70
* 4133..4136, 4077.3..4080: 410.0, 4.00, 4.20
